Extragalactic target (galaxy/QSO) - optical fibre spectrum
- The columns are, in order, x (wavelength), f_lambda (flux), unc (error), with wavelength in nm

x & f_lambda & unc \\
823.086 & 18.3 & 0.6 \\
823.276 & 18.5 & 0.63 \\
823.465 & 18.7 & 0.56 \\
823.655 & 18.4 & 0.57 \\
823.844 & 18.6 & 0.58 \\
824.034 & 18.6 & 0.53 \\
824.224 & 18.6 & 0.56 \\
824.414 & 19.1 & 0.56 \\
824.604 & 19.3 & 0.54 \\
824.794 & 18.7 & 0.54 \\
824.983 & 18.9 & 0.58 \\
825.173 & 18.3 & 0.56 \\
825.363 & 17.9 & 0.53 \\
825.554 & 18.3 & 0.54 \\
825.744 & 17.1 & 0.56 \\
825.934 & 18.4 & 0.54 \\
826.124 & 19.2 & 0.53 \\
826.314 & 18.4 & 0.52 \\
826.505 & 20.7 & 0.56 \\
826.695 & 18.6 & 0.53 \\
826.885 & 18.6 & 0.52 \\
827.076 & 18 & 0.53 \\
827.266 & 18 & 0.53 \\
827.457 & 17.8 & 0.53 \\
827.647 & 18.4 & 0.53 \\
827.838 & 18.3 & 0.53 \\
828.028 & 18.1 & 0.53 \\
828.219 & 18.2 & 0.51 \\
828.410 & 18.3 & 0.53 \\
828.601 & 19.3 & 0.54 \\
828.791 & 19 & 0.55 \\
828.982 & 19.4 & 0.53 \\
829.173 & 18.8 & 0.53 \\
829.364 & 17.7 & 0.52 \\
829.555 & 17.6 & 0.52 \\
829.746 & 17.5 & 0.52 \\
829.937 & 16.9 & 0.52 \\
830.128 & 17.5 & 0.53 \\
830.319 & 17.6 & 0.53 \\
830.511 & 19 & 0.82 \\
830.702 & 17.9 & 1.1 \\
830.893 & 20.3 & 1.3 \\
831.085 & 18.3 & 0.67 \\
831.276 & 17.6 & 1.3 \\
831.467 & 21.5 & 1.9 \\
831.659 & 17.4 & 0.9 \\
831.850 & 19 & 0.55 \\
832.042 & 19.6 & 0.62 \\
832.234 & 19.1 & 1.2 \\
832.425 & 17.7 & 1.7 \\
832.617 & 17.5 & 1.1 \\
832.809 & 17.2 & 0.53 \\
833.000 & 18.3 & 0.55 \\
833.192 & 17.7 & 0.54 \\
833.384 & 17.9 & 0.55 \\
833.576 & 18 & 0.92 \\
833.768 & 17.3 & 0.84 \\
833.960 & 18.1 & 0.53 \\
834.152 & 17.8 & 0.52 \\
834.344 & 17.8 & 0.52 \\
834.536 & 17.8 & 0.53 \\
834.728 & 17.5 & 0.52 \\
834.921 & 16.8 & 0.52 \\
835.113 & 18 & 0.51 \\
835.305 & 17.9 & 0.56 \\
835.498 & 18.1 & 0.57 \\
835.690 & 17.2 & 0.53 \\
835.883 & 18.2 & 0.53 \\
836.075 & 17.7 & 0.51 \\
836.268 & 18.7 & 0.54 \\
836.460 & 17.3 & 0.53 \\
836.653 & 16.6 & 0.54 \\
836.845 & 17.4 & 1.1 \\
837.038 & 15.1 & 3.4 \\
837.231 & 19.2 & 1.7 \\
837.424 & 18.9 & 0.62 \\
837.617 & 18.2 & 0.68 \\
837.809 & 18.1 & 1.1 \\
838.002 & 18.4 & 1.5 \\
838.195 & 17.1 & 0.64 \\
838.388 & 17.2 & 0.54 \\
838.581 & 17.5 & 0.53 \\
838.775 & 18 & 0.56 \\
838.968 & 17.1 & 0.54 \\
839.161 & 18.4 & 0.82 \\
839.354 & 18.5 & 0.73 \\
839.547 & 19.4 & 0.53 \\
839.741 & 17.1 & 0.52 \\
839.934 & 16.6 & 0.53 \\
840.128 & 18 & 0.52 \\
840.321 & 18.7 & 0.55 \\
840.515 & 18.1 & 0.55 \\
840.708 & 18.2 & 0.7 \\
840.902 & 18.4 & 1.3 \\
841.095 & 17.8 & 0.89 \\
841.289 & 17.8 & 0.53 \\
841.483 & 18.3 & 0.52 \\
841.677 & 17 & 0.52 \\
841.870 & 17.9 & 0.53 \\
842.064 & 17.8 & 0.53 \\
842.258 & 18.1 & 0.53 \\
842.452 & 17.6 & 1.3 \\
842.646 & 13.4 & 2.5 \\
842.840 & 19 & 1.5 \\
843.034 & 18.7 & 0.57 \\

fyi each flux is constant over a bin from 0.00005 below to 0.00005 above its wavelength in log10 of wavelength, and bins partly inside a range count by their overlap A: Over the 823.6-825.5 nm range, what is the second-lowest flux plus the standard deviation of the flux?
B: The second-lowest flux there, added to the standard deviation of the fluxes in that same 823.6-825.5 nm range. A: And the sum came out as 18.7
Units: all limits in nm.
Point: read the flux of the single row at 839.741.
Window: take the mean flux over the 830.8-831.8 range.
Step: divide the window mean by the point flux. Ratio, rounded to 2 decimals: 1.11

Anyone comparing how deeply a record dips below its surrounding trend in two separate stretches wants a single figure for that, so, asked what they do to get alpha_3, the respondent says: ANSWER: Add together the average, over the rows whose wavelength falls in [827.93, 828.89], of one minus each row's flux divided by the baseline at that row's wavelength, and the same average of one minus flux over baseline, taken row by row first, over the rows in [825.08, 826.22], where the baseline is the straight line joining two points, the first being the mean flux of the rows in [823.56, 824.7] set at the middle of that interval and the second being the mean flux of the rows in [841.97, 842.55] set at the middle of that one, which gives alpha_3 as 0.02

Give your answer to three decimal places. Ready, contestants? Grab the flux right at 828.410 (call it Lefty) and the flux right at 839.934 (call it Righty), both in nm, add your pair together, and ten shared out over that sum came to 0.287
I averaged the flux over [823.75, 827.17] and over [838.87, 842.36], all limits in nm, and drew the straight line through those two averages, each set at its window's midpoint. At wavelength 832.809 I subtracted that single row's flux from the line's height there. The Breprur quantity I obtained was 1.1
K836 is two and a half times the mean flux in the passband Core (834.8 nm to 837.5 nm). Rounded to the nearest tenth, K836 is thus 44.1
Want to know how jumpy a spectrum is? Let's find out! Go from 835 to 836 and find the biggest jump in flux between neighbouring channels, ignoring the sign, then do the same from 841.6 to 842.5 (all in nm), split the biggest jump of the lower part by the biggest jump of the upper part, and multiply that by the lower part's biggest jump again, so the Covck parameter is 1.1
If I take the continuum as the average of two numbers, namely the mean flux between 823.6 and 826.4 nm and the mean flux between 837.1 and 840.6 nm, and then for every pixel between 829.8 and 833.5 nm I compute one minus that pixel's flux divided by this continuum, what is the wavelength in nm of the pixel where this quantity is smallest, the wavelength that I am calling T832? 831.467 nm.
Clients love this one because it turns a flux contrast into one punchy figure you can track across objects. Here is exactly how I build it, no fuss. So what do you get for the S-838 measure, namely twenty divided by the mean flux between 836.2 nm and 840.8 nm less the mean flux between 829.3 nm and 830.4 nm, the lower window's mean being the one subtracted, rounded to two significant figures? 56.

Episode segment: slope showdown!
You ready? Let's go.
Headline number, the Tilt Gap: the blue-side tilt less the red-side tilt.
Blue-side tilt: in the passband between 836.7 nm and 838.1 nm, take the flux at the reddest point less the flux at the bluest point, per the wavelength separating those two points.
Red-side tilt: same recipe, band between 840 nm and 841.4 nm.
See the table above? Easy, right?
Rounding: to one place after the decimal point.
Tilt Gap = 1.0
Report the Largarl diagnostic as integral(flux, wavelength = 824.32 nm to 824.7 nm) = 7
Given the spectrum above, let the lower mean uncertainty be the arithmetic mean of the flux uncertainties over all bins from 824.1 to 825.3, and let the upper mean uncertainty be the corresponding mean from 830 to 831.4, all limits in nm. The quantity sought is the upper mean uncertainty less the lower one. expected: 0.3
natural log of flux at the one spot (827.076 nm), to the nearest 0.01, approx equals 2.89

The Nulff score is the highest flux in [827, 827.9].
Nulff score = 18.4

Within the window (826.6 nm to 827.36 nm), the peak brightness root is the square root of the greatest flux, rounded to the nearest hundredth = 4.31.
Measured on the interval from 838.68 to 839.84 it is 4.40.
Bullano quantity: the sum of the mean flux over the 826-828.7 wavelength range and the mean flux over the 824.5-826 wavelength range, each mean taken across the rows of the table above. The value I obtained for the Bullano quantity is 36.9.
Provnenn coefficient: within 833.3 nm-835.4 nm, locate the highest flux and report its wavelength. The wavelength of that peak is 833.960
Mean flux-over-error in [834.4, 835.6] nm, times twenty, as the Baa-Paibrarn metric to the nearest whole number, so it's 662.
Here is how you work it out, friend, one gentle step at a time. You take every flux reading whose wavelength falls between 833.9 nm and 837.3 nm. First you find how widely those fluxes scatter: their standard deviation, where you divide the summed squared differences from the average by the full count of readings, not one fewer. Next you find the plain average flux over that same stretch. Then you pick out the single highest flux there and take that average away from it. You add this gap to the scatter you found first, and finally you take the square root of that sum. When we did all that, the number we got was 1.6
